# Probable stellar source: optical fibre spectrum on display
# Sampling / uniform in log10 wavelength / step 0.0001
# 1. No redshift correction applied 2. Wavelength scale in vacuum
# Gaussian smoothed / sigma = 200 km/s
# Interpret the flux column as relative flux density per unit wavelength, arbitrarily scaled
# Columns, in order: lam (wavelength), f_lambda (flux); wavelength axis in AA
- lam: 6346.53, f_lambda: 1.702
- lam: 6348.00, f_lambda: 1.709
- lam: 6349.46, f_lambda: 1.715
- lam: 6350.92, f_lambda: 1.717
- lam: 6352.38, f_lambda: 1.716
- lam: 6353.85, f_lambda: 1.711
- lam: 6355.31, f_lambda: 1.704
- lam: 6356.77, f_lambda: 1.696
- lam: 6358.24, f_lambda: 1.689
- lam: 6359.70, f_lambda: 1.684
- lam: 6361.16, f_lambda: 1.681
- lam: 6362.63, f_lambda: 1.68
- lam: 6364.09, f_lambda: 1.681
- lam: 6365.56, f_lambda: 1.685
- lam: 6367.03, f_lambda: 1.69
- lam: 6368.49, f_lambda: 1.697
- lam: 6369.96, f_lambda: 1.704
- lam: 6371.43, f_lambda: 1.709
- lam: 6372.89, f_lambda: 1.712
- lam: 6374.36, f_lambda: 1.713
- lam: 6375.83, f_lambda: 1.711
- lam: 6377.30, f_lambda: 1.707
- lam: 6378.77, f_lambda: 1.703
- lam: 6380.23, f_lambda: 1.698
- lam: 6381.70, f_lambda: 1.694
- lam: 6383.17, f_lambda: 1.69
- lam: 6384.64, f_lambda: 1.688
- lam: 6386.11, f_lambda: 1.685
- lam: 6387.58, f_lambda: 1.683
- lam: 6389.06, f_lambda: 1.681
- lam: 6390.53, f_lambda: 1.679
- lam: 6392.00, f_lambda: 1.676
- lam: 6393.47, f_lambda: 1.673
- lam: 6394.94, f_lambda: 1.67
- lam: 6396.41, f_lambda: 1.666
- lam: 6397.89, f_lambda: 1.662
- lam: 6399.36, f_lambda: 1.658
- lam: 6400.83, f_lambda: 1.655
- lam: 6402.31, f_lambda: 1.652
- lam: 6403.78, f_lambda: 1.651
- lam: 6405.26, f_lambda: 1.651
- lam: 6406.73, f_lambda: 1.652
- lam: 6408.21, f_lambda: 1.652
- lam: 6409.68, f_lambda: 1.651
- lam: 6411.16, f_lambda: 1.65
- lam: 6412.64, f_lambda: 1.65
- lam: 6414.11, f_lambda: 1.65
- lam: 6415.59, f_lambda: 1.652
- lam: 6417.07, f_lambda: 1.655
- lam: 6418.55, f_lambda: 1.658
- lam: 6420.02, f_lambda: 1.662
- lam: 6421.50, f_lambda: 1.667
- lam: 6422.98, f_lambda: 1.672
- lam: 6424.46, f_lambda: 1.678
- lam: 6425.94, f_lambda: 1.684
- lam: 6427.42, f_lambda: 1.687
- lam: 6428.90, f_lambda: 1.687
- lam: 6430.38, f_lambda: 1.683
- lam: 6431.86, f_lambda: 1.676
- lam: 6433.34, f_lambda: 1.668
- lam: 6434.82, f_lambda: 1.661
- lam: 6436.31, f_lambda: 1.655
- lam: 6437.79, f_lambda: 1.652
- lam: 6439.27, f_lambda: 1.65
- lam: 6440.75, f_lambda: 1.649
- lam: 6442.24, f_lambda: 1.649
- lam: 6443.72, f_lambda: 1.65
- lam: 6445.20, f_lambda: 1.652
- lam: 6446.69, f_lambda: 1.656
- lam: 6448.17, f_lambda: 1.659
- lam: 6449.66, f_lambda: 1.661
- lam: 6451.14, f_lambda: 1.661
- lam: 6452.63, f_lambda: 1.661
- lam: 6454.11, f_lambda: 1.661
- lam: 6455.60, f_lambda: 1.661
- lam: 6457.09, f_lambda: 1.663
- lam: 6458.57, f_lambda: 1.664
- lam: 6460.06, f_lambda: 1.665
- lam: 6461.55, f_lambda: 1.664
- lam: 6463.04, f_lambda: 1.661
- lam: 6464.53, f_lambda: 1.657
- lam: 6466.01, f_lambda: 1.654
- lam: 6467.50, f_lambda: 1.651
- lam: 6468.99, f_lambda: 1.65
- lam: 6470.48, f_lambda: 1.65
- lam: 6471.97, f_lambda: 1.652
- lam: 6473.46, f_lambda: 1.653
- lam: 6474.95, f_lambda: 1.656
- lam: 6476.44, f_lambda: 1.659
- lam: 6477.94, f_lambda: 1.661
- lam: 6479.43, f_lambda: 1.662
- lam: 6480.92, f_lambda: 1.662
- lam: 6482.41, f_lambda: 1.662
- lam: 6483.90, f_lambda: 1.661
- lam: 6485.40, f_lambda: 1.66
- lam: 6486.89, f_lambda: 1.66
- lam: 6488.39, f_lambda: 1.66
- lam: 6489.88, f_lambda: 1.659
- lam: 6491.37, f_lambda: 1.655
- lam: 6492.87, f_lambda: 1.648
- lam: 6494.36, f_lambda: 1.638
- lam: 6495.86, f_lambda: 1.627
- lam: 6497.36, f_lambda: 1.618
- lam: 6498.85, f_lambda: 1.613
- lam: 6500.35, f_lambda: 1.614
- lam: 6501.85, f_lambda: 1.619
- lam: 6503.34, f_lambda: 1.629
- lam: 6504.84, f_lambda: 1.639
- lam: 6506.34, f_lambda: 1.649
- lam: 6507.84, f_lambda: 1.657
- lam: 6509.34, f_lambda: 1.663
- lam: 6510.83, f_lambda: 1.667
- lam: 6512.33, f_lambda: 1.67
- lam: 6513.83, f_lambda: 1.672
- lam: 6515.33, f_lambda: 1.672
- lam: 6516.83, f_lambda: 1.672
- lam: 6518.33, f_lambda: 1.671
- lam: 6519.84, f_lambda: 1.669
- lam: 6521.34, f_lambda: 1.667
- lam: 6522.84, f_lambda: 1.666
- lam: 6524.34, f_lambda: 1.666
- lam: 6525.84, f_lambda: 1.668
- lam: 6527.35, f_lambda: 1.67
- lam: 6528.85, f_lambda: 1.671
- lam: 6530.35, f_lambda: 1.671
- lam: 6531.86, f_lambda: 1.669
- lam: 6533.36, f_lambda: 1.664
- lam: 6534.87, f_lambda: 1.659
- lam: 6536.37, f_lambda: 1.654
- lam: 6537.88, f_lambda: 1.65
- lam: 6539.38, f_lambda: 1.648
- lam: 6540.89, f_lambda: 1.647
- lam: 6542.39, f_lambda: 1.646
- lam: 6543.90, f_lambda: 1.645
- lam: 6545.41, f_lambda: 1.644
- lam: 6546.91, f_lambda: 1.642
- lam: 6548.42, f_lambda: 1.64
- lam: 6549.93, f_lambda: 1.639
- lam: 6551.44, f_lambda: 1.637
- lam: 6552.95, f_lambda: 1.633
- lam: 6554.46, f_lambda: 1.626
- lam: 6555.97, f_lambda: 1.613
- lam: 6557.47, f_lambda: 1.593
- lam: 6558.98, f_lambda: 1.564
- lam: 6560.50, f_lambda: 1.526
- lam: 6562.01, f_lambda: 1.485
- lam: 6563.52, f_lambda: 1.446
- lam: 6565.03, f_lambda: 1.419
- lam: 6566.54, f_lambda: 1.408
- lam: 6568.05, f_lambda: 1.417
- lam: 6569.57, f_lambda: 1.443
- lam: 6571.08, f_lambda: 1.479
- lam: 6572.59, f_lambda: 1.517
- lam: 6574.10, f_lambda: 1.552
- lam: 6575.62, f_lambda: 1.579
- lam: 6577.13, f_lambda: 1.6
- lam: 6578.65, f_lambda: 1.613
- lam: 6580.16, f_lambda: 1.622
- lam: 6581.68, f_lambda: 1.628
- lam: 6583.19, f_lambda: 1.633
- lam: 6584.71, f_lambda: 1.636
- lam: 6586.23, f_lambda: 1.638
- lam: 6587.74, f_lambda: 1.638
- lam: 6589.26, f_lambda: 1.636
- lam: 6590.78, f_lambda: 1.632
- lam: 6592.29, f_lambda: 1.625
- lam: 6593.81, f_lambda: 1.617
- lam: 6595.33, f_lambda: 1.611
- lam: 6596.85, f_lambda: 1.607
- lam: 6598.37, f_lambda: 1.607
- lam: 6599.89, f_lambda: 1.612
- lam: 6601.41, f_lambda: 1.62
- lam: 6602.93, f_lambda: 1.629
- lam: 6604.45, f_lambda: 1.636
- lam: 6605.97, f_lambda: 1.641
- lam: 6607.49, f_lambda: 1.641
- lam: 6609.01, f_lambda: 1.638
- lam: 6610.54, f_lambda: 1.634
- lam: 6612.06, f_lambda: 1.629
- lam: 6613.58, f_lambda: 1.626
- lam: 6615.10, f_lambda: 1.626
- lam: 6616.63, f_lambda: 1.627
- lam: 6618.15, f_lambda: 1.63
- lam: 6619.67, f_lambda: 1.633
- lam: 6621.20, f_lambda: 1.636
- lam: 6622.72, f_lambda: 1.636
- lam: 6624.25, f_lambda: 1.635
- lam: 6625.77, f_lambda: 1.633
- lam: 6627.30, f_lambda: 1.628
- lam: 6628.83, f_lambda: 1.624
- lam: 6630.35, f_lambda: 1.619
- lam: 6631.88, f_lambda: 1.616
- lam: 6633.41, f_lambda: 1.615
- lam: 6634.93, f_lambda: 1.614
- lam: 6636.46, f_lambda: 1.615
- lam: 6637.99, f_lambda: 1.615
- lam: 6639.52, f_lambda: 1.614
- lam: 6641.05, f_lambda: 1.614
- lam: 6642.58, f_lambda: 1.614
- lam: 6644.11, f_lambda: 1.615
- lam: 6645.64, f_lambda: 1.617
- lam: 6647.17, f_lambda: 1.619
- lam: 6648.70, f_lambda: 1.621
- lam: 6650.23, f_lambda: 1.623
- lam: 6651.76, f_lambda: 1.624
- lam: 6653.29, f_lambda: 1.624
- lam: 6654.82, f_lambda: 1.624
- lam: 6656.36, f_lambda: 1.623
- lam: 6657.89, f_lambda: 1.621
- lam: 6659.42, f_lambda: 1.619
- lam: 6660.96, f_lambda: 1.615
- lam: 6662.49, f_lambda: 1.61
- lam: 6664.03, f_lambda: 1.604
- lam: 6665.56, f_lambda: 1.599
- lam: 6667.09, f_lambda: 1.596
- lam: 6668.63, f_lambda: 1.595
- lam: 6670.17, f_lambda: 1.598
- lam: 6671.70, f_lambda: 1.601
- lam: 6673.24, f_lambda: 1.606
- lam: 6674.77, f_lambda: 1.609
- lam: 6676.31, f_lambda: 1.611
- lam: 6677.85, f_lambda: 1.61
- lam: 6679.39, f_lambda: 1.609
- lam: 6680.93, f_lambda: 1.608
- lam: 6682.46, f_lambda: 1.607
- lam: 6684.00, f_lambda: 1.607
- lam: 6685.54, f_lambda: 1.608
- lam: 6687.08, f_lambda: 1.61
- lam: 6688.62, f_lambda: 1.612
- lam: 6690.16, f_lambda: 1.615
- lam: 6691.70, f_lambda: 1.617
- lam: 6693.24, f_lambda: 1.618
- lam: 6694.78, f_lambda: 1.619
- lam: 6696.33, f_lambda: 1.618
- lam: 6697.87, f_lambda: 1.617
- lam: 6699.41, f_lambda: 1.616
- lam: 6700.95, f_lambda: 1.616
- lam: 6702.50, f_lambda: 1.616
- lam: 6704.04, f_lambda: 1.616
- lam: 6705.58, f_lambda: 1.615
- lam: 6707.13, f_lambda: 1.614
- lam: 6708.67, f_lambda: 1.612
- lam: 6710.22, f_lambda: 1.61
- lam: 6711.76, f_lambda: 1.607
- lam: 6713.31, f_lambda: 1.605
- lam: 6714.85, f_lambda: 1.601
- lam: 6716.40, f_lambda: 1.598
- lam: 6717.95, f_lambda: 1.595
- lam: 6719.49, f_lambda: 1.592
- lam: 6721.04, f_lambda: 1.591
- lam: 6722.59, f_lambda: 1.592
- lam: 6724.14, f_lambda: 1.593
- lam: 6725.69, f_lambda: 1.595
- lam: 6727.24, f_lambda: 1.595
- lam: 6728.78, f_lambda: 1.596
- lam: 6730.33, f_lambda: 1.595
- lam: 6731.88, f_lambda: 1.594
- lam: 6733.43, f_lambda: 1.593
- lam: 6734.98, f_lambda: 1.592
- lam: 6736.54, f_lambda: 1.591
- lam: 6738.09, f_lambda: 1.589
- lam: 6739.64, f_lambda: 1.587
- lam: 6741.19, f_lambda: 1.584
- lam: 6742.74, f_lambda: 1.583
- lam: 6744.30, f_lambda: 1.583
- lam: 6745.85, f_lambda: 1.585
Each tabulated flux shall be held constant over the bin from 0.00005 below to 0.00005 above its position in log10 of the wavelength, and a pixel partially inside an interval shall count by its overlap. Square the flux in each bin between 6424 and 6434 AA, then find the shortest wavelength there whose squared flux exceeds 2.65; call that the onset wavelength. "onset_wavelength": 6424.46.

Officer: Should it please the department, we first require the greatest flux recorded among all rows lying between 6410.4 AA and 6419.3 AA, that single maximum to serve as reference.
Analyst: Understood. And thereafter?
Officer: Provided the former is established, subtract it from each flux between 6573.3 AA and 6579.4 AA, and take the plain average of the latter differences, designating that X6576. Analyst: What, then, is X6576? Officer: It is -0.07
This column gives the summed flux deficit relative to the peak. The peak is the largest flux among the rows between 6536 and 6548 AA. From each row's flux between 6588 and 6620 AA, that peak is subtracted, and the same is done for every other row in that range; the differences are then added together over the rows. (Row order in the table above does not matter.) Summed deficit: -0.6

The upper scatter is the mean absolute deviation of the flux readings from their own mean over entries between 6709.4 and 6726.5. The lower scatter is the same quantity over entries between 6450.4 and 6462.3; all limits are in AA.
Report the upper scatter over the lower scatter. 3.7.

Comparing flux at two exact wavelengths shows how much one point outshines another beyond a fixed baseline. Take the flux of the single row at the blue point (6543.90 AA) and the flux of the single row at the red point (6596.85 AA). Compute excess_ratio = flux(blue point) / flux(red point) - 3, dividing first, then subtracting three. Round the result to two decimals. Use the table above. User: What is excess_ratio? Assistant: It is -1.98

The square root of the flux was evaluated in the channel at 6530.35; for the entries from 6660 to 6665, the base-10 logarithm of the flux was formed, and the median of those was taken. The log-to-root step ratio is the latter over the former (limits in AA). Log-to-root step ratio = 0.160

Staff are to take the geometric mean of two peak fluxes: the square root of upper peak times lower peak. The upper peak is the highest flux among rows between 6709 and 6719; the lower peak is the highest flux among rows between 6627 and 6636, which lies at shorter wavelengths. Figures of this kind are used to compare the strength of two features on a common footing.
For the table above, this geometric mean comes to 1.619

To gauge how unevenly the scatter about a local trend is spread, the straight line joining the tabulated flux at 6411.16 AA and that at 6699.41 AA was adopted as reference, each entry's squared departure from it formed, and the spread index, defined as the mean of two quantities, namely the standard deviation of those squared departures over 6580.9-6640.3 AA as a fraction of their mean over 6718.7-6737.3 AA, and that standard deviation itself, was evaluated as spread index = 0.14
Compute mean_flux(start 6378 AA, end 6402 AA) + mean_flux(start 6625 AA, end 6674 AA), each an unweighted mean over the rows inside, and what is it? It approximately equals 3.29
